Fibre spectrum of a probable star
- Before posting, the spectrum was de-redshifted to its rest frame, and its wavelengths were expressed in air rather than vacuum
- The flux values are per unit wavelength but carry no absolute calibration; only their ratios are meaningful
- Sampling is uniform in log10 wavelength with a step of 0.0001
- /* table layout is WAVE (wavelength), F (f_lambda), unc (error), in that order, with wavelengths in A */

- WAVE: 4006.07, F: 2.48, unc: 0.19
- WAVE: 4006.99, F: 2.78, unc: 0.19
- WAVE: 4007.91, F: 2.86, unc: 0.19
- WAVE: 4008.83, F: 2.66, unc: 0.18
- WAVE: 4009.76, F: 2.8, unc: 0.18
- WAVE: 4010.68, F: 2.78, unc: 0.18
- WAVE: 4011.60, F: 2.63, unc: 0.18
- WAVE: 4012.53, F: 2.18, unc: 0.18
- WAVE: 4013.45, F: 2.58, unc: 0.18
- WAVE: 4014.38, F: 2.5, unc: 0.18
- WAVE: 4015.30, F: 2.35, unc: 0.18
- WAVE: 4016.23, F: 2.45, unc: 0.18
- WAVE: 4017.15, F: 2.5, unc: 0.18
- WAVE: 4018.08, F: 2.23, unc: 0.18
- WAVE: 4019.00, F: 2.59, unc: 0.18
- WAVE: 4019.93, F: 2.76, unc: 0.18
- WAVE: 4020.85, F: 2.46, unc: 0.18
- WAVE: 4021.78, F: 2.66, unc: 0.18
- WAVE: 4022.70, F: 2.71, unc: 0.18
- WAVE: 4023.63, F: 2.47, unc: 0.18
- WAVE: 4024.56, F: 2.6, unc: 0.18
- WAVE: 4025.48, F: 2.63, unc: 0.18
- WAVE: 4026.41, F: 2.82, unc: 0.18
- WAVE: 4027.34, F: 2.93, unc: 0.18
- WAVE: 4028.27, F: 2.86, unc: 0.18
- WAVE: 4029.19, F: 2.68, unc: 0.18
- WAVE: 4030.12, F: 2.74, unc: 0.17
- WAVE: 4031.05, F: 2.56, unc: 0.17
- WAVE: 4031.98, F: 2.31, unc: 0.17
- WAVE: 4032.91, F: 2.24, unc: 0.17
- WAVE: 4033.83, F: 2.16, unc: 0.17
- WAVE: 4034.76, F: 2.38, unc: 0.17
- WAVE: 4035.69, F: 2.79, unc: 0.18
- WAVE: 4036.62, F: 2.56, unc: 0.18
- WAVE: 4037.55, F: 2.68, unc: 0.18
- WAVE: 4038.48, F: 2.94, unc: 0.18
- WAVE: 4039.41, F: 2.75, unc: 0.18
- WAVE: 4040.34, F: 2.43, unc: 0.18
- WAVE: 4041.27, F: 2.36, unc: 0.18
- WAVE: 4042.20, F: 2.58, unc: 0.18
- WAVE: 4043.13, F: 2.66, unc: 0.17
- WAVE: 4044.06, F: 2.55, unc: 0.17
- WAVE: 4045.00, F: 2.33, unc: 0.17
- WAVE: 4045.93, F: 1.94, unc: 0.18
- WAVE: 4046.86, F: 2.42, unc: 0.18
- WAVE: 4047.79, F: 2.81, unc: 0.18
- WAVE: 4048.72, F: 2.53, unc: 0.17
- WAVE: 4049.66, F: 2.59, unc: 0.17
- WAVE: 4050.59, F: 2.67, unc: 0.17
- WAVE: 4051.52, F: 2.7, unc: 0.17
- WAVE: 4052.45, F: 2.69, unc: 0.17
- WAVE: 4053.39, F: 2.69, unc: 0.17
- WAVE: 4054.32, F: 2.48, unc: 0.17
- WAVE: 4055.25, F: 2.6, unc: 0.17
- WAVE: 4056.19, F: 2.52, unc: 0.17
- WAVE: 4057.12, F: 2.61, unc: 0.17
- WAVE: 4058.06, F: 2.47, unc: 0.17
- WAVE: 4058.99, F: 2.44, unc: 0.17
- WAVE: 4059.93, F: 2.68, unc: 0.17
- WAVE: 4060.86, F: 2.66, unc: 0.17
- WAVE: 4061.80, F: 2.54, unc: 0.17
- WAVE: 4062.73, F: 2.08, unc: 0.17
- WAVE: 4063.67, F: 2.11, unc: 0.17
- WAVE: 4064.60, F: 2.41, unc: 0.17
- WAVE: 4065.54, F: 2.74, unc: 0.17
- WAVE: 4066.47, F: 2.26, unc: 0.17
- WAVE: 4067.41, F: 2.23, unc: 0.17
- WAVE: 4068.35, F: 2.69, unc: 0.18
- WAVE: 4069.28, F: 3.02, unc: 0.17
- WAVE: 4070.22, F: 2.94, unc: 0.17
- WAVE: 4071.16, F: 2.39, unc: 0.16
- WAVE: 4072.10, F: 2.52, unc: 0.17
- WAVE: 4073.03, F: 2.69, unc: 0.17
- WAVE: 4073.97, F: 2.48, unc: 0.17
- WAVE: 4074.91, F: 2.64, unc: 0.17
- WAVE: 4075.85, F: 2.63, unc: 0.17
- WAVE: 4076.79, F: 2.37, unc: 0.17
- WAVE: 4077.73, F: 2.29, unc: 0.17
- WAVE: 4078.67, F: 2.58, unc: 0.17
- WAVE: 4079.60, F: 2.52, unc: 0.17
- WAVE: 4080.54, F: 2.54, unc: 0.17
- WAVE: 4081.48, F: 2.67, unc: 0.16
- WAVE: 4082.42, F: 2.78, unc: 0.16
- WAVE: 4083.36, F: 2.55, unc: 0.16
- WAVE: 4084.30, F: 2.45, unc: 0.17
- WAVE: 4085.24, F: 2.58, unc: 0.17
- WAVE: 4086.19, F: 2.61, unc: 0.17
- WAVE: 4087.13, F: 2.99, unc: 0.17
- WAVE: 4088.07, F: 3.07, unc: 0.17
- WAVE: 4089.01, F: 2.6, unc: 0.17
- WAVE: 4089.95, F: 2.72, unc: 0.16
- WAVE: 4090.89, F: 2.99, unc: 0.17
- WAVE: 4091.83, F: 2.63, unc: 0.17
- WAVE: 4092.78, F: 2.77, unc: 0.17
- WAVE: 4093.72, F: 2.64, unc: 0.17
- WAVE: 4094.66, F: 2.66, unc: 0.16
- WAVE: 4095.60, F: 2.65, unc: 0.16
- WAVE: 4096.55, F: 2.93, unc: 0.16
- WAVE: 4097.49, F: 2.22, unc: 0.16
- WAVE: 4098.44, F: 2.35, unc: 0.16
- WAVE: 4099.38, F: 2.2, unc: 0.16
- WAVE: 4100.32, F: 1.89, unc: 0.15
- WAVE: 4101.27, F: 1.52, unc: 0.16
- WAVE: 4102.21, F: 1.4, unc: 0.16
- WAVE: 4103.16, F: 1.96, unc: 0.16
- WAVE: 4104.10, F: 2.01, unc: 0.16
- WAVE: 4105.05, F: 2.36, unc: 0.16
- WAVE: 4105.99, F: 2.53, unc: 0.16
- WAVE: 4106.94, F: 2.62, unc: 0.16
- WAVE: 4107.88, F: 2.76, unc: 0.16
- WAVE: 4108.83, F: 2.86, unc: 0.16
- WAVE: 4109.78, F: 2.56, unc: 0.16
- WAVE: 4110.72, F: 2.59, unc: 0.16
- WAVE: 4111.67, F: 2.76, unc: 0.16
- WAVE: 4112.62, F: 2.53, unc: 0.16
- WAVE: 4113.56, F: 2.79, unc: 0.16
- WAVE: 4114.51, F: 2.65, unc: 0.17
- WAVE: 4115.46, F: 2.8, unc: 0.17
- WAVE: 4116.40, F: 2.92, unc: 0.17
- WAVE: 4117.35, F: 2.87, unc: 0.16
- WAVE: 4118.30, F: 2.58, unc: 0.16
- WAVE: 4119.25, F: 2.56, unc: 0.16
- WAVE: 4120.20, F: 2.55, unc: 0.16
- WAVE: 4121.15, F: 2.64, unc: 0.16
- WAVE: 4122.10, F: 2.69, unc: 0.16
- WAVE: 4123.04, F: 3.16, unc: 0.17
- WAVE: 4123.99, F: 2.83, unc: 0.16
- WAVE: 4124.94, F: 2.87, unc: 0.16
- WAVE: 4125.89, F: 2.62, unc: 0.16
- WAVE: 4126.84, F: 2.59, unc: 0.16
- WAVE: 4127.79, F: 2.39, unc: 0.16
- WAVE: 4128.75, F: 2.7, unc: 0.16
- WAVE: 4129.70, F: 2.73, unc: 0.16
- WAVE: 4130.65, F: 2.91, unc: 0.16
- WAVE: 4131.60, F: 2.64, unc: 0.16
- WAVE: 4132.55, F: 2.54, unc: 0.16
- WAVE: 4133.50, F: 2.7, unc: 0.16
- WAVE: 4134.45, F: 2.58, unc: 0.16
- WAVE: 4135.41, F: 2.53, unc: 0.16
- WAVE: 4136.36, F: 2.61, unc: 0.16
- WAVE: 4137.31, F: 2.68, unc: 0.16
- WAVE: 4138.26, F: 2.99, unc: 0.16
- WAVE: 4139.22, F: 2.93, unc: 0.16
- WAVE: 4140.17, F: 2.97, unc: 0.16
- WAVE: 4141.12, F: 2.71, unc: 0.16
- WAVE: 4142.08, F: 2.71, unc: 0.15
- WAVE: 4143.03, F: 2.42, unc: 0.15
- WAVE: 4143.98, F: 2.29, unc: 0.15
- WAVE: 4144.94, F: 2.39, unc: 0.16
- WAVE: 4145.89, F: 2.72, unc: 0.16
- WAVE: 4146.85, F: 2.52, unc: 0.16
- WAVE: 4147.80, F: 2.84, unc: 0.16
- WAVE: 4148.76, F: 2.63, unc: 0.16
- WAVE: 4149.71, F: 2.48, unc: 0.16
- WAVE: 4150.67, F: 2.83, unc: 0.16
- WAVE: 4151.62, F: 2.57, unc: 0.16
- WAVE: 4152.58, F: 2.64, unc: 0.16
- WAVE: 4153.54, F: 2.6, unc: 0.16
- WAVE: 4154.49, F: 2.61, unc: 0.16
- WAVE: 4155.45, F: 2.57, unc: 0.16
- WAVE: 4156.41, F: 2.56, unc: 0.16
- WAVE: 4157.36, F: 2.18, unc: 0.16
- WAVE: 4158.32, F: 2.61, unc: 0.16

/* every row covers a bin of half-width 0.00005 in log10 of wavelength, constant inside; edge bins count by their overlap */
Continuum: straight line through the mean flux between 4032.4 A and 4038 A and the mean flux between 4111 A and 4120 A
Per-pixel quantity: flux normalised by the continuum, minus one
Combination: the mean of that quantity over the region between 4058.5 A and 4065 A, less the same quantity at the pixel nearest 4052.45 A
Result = -0.12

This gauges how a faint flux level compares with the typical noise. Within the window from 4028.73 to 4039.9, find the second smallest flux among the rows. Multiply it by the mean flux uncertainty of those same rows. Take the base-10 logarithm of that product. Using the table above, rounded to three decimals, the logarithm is -0.407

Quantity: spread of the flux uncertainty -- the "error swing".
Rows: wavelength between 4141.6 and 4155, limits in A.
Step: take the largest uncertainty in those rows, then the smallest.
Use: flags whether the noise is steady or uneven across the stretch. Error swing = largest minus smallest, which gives 0.010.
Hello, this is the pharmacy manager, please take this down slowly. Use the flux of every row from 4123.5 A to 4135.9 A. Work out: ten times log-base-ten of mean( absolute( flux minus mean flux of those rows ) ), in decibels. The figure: -9.3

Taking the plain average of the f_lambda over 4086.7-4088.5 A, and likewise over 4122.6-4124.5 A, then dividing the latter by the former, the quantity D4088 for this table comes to 0.99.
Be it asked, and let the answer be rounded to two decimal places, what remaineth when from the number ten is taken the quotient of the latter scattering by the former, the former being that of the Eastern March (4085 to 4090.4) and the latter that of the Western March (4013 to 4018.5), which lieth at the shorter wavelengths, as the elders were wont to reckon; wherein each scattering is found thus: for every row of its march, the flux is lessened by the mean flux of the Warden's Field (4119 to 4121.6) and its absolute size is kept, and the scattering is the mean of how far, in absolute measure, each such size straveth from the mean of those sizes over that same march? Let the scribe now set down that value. 9.46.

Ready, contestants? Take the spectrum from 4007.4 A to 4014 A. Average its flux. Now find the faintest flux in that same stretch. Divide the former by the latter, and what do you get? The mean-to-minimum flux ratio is 1.21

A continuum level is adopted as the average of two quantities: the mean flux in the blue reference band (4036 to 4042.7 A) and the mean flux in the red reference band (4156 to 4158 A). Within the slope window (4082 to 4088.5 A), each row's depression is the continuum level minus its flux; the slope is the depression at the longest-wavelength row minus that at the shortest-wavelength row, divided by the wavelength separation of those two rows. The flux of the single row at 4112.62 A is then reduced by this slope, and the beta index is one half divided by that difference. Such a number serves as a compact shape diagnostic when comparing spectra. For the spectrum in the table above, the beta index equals 0.194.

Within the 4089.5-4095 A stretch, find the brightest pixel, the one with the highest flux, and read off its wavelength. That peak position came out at 4090.89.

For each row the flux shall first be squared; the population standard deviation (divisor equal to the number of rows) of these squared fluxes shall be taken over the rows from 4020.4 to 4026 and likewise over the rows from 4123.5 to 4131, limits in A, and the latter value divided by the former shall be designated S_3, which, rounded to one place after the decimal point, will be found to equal 1.8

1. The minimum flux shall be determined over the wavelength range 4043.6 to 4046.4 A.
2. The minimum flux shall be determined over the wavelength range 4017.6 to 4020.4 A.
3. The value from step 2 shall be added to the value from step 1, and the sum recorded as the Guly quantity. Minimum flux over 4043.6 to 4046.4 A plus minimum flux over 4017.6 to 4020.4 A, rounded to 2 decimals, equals 4.17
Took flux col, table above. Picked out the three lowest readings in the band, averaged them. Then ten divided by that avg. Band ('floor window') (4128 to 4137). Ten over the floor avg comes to 3.9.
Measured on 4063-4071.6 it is 4.5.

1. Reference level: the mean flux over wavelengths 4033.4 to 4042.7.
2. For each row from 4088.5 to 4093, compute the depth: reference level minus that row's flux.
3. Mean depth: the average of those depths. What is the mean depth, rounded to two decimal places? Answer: -0.18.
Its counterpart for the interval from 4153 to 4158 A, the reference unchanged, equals 0.06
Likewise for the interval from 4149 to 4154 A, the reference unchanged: -0.06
